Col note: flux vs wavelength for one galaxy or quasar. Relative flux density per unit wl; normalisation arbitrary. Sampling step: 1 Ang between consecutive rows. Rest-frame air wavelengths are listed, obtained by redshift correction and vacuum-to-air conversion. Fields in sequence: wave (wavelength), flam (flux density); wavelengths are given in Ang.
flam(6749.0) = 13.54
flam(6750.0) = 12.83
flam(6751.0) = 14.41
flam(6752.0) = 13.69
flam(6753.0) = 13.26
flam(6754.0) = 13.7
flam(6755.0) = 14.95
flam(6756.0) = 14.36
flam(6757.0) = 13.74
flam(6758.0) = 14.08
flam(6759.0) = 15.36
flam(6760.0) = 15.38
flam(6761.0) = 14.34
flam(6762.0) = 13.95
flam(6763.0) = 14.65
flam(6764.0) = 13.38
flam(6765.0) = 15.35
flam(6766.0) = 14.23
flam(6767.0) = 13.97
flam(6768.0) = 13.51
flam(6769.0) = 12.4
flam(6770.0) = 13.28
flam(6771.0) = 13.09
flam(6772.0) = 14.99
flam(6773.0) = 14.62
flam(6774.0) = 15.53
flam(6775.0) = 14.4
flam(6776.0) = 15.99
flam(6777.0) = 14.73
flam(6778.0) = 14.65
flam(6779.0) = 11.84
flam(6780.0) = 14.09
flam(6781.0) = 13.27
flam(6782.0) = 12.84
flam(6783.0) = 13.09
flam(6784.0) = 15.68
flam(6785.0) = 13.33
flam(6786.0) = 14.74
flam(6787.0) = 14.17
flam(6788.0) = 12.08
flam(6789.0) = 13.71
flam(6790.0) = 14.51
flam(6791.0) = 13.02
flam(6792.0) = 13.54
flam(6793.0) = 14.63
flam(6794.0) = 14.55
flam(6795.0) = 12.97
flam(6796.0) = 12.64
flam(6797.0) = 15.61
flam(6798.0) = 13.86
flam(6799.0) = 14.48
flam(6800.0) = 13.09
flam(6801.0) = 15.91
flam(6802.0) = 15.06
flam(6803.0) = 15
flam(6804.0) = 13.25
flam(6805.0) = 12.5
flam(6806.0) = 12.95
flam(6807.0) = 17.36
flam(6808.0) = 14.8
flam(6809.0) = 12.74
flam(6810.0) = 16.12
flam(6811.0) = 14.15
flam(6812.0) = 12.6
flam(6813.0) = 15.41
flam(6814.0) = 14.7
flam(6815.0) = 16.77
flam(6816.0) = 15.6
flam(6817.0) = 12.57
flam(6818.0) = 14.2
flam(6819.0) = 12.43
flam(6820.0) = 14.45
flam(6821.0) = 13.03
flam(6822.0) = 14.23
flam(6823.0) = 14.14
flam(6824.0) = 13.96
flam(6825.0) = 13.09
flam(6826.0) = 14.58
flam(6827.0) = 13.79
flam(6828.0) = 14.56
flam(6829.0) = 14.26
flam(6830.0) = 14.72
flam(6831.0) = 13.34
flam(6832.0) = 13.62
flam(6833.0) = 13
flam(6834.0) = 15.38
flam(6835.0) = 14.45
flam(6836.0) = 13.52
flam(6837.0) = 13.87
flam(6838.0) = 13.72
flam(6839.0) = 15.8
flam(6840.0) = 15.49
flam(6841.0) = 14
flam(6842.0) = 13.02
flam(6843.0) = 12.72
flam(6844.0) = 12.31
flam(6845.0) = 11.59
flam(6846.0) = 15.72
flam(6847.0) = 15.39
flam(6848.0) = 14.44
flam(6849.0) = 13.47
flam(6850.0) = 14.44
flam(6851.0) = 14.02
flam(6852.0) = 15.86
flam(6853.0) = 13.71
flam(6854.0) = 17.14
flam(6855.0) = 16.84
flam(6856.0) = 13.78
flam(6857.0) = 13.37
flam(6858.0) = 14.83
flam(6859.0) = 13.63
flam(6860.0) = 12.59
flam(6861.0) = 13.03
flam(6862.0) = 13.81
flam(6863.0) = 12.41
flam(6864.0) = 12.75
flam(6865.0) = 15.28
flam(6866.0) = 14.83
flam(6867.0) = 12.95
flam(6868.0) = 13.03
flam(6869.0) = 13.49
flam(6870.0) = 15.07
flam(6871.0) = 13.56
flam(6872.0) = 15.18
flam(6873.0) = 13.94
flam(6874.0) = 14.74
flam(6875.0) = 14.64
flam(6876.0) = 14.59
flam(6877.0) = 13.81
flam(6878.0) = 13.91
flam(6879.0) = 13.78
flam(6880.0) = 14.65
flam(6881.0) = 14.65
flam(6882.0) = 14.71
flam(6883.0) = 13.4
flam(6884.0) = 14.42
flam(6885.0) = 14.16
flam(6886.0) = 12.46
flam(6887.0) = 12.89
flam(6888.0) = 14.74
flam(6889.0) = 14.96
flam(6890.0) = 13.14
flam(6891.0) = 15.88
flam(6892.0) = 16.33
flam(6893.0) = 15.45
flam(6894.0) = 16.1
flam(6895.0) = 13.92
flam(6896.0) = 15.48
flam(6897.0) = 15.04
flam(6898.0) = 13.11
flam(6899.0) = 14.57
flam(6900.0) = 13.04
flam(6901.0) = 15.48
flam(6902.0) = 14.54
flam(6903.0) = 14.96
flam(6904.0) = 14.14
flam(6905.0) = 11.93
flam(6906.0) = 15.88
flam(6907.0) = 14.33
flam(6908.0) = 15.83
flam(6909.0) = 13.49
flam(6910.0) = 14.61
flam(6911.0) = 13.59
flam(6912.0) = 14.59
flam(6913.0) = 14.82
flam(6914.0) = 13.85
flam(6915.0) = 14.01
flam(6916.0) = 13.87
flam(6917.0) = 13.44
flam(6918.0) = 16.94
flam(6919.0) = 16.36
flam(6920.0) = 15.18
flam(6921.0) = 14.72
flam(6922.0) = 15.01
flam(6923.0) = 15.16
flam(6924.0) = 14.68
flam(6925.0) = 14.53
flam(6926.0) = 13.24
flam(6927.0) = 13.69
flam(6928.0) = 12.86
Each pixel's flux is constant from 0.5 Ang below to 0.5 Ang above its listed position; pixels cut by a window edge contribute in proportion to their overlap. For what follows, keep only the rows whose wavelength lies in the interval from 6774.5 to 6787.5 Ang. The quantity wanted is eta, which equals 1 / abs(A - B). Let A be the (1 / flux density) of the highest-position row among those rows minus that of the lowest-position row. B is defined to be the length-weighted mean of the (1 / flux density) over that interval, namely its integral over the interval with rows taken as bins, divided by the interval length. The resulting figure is 14.2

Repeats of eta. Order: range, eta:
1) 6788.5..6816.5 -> 12.6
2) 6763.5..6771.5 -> 13.9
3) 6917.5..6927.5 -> 18.8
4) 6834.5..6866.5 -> 13.7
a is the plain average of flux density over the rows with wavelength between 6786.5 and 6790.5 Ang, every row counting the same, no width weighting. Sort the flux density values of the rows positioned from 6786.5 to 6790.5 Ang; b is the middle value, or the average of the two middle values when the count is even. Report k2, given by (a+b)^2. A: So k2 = 759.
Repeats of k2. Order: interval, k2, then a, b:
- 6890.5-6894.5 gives 1020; 15.9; 16.0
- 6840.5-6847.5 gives 705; 13.5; 13.0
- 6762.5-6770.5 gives 761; 13.8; 13.7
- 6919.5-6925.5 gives 885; 14.9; 14.9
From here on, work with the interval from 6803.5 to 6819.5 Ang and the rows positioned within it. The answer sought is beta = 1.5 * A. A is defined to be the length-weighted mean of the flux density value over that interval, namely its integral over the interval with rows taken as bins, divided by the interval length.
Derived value 21.39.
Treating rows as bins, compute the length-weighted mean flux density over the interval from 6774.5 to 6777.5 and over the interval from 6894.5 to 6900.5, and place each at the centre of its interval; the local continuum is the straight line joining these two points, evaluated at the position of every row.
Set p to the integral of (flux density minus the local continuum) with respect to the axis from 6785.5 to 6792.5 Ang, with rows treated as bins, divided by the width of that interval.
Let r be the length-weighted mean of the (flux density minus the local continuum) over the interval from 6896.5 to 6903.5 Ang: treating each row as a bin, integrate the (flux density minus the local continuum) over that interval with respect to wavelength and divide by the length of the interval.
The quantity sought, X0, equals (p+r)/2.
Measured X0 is -0.5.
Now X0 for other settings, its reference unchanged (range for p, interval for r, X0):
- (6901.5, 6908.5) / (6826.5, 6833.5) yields -0.2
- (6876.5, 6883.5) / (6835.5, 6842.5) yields -0.3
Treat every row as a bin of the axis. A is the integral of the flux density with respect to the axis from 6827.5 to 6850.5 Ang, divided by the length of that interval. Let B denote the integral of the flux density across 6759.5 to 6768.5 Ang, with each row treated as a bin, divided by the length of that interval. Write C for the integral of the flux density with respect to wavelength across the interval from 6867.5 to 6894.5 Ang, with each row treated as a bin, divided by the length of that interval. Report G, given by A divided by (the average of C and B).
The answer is 0.98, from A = 14.0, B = 14.3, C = 14.4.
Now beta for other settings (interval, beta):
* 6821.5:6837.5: 21.05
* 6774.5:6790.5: 20.92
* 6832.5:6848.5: 21.04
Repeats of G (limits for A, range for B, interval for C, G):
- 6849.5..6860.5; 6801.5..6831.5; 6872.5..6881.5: 1.02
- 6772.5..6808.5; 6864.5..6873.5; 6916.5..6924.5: 0.96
